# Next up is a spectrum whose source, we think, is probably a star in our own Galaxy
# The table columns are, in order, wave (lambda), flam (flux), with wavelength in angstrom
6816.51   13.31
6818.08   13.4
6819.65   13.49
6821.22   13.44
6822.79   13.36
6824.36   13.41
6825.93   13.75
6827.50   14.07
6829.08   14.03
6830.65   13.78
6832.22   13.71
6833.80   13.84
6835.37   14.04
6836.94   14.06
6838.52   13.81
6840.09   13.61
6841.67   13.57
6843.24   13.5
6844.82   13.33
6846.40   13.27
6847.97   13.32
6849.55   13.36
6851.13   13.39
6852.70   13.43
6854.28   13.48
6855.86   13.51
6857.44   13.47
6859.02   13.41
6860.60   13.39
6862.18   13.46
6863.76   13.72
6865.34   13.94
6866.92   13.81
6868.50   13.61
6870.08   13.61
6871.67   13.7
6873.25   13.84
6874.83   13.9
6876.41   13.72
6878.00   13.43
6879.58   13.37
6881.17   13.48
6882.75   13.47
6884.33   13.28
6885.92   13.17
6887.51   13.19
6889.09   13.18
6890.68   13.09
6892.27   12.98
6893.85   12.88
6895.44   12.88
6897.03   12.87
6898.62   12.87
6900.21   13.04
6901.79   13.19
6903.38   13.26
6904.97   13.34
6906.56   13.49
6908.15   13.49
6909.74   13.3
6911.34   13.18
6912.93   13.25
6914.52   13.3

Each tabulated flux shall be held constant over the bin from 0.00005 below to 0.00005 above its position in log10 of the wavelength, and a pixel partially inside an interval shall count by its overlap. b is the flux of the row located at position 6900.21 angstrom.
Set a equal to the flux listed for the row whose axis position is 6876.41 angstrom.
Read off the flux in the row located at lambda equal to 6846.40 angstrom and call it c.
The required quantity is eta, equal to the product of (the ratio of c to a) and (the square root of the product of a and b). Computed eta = 12.9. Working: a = 13.72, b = 13.04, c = 13.27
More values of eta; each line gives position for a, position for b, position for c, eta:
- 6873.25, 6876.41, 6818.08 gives 13.3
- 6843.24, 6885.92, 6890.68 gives 12.9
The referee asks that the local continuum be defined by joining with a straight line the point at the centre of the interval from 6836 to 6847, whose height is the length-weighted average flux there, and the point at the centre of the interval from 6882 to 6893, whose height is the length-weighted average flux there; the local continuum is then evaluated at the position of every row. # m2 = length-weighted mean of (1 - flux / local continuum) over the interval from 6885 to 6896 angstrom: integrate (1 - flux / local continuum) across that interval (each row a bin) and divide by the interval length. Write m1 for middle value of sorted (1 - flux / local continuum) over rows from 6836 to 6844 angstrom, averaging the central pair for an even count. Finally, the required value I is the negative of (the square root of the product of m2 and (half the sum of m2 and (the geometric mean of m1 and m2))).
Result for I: -0.006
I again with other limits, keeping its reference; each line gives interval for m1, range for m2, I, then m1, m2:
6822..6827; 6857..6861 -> -0.002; 0.025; 0.002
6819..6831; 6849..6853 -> -0.009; 0.011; 0.009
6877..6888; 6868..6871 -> -0.008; -0.008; -0.020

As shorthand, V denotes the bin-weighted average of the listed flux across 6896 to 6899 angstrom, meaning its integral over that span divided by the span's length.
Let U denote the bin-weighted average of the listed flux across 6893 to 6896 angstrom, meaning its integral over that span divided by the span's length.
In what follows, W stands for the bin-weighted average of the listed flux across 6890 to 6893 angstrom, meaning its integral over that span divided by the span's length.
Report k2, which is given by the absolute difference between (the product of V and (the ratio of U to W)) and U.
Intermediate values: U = 12.9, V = 12.9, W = 13.0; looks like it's 0.16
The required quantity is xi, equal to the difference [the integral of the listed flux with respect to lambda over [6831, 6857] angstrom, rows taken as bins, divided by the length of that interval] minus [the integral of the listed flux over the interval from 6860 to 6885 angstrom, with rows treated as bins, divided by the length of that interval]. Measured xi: -0.04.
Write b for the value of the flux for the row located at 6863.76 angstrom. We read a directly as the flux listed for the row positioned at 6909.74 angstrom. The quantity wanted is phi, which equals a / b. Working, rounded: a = 13.3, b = 13.72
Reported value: 0.97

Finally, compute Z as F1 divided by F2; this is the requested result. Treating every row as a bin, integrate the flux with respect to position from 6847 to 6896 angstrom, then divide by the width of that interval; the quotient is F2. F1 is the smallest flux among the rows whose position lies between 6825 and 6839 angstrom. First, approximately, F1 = 13.71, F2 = 13.4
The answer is 1.02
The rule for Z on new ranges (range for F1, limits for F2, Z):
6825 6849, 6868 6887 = 0.98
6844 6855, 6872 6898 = 1.00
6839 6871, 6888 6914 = 1.01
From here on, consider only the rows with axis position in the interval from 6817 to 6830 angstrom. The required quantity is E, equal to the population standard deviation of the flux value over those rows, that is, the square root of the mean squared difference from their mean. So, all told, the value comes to 0.27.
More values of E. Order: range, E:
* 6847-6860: 0.06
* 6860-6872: 0.17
